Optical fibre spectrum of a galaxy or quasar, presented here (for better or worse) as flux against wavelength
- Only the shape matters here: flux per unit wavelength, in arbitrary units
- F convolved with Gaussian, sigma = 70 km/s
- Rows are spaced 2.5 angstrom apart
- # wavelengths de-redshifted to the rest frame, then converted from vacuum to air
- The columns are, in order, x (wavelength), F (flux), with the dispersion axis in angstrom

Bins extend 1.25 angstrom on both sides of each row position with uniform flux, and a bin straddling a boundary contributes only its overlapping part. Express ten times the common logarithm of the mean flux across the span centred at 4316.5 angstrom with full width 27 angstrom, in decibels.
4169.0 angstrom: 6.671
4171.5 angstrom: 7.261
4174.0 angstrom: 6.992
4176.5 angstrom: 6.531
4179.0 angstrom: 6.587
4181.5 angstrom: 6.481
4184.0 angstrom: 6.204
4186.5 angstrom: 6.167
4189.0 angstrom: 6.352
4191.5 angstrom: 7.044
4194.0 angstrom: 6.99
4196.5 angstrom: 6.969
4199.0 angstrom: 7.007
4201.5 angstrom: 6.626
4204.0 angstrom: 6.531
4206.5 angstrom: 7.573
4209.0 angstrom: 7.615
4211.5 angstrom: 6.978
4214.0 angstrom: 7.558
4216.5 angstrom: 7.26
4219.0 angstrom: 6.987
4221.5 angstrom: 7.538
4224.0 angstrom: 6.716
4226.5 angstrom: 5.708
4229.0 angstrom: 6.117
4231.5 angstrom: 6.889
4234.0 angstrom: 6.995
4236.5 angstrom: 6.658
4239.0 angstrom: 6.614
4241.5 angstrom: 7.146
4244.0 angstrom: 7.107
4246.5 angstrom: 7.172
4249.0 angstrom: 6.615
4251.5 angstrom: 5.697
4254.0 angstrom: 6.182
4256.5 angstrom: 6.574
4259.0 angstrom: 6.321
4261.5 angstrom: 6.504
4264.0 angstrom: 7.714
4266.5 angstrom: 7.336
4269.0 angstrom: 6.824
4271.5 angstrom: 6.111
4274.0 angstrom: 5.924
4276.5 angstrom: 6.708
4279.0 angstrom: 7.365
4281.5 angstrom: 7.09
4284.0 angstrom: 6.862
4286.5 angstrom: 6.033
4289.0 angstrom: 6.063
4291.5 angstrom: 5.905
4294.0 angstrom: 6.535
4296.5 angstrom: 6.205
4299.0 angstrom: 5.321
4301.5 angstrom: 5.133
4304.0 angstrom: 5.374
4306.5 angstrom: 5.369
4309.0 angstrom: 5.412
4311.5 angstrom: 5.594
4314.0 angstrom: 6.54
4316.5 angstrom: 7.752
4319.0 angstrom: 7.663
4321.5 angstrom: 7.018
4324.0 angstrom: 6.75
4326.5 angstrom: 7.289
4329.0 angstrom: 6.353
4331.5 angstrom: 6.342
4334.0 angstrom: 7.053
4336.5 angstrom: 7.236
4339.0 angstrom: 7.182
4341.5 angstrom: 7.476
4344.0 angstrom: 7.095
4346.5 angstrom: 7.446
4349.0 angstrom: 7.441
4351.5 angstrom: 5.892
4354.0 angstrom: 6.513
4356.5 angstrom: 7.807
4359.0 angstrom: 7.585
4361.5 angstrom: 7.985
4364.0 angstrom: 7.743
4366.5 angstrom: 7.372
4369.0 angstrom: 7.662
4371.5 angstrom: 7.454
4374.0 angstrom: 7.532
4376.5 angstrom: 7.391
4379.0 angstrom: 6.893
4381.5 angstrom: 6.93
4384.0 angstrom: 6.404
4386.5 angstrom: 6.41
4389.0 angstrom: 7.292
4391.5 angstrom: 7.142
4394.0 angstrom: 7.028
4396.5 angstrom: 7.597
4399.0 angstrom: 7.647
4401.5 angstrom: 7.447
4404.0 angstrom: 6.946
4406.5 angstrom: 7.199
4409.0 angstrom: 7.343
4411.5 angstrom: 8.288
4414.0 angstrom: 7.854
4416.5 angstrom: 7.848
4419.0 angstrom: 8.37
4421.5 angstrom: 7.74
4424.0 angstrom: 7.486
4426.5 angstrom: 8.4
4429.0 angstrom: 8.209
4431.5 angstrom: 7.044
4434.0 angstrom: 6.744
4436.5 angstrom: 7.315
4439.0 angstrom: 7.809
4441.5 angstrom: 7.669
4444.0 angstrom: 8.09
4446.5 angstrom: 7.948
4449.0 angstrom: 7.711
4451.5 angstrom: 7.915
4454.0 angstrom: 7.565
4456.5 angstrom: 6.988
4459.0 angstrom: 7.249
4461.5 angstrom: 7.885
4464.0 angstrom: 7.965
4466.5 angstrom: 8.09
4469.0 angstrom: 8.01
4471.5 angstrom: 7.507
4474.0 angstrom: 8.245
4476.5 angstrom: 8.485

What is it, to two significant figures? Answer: 8.1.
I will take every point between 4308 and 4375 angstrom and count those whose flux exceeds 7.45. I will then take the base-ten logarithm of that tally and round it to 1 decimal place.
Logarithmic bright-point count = 1.0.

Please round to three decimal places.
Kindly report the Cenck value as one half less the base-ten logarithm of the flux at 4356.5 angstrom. -0.392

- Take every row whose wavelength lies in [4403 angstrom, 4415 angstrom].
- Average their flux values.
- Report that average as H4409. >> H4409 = 7.53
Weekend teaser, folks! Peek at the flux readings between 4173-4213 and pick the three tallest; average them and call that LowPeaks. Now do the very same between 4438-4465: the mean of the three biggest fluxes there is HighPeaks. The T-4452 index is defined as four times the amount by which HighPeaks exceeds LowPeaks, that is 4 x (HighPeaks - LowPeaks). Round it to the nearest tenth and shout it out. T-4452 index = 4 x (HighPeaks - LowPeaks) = 2.4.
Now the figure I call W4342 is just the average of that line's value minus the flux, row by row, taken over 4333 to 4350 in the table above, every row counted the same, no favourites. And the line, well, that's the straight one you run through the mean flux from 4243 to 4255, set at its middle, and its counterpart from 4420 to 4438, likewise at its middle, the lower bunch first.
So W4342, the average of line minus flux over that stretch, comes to -0.20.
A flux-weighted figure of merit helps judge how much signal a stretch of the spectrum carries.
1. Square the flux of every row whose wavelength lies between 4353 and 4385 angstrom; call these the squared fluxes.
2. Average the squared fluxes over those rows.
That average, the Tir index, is 54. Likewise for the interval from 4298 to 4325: 39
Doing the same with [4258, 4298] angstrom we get 44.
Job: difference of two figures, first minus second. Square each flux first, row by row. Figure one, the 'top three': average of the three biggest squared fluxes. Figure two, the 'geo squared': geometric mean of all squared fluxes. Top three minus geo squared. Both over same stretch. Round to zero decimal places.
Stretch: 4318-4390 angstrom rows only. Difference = 11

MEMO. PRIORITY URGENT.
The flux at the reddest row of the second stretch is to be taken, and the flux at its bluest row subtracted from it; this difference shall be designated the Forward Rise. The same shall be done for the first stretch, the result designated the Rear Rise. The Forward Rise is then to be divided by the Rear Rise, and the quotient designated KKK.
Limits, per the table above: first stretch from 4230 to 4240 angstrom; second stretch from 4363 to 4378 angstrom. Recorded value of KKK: 1.3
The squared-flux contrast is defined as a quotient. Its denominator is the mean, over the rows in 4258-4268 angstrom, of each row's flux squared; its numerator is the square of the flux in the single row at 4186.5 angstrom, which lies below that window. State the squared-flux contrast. 0.78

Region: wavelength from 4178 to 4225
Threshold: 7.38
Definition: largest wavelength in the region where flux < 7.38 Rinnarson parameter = 4224.0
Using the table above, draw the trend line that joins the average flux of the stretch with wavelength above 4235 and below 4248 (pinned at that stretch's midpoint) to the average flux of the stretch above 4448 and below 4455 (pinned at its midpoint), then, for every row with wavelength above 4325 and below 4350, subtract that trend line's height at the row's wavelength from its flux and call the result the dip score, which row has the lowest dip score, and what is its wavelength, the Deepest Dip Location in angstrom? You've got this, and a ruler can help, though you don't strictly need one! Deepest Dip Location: 4331.5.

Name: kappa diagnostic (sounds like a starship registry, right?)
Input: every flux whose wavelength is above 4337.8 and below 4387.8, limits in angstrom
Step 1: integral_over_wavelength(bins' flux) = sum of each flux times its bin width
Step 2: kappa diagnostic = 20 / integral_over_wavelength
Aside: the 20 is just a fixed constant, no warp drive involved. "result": 0.055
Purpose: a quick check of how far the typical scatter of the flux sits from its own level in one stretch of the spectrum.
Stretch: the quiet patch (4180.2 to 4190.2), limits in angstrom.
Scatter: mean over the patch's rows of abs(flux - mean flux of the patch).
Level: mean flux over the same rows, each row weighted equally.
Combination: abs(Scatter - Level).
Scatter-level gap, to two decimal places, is 6.19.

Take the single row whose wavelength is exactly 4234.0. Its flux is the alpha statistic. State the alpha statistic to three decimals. 6.995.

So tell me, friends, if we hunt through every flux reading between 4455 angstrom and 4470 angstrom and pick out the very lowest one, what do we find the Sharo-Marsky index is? 6.988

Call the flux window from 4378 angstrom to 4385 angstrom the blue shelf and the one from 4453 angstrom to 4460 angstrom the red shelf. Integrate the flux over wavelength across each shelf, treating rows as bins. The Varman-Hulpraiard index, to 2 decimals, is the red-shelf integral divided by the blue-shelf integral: 1.08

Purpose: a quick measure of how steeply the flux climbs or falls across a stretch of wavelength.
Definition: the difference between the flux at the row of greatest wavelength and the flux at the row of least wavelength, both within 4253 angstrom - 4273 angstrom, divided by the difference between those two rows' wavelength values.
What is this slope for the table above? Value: 0.00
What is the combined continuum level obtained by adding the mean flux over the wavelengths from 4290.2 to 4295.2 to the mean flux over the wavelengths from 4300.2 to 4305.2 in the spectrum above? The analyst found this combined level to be 11.5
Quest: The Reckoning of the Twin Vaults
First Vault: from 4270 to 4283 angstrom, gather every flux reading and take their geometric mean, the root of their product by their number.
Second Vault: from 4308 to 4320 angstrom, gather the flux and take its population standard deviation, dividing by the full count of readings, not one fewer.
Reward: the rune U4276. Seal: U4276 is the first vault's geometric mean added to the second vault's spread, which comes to 7.60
